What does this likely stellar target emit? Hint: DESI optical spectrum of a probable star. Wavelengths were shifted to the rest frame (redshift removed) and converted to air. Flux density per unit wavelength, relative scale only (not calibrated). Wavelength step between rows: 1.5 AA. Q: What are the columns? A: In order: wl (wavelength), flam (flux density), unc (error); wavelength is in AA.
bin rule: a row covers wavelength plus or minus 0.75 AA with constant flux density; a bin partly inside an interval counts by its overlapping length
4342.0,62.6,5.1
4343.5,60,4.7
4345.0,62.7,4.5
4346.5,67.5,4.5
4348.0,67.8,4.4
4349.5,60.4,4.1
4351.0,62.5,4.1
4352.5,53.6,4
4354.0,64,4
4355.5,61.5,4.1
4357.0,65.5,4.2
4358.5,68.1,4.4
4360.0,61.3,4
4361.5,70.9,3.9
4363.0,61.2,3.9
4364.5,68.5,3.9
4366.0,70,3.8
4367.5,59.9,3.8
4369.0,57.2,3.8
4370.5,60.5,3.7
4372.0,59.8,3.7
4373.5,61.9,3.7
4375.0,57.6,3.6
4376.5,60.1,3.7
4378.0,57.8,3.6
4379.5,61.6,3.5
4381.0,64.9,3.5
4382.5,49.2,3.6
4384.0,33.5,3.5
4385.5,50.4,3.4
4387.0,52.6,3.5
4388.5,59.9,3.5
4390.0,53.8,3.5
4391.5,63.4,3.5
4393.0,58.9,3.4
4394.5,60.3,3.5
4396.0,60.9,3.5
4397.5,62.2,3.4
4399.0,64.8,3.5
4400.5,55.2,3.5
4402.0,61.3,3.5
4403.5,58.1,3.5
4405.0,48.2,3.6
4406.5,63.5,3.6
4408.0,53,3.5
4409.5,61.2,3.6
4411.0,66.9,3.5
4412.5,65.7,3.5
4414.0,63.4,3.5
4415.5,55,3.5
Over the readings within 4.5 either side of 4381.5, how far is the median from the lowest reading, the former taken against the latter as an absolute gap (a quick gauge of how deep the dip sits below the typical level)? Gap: 21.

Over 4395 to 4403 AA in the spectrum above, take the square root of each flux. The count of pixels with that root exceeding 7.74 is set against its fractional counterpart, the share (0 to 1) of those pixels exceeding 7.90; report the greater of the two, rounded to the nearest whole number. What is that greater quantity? 4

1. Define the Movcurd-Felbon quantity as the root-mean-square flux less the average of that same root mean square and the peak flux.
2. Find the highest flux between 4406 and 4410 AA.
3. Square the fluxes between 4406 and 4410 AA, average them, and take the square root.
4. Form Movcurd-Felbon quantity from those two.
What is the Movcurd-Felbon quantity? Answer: -2.05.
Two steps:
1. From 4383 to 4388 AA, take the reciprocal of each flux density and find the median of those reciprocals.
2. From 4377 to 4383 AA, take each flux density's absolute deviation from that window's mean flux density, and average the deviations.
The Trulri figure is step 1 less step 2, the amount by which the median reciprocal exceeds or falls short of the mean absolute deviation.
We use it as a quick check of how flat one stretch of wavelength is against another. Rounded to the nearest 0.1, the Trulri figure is -4.9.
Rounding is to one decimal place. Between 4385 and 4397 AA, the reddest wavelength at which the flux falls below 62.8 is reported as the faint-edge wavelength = 4396.0 AA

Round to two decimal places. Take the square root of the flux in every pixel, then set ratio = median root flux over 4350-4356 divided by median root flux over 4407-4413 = 0.99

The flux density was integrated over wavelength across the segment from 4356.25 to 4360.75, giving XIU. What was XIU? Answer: 292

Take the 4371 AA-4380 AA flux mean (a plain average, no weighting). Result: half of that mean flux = 29.9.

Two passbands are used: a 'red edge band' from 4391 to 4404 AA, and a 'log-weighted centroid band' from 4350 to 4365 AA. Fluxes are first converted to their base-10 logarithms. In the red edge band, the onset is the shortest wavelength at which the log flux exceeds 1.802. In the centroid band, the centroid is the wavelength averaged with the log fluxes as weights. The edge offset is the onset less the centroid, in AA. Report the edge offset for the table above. 33.7 AA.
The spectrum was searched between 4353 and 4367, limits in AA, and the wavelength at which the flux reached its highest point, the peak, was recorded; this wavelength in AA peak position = 4361.5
